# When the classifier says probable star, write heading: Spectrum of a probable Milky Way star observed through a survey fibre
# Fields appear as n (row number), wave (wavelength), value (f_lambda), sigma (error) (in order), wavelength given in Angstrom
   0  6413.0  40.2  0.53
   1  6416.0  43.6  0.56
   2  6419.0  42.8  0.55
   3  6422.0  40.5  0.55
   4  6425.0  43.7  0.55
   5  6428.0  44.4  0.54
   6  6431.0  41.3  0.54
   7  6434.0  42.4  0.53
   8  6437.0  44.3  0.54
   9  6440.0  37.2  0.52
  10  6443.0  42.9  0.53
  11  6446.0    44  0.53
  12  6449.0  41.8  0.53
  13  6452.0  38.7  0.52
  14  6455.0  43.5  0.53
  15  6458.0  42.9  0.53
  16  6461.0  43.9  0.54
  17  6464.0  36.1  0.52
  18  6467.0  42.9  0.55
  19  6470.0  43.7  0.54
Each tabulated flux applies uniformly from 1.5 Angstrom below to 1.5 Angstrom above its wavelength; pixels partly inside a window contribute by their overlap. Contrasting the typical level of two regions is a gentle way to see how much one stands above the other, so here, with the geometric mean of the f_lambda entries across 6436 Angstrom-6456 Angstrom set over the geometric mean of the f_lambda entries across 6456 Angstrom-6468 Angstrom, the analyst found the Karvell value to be 1.01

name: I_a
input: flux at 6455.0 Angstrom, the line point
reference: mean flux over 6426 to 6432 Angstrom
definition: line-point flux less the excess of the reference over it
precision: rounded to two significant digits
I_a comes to 44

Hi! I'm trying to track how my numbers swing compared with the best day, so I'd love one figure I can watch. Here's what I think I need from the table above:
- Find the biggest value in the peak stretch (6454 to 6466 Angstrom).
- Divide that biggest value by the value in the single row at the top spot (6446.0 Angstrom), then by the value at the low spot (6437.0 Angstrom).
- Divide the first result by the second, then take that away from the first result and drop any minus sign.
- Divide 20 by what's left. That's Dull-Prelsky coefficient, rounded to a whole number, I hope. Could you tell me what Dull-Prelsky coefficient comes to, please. 2200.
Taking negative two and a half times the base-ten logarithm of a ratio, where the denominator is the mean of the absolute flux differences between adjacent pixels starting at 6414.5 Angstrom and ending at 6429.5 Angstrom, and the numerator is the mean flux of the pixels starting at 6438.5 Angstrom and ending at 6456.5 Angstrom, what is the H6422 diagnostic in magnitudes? -3.4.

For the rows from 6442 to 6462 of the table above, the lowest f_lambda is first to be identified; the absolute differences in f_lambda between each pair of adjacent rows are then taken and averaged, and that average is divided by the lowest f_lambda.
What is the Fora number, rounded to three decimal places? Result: 0.055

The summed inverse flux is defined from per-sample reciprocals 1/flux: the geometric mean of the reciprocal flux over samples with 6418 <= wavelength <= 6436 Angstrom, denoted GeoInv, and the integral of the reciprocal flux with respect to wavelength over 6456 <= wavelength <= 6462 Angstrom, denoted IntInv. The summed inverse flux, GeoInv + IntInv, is 0.162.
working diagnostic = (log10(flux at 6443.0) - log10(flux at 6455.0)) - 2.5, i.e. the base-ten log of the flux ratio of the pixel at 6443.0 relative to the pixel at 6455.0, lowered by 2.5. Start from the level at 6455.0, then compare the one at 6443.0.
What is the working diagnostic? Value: -2.51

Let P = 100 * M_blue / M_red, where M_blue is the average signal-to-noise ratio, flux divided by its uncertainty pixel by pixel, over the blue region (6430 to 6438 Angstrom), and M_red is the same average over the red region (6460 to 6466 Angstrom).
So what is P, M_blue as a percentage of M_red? 106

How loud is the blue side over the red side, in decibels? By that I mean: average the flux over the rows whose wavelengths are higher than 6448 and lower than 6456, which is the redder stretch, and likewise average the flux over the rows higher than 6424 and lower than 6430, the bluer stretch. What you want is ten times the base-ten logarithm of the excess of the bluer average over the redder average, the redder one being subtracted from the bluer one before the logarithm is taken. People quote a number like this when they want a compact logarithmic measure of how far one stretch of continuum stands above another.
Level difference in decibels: 4.3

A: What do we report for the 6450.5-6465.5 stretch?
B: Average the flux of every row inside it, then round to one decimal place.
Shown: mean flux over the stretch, 41.0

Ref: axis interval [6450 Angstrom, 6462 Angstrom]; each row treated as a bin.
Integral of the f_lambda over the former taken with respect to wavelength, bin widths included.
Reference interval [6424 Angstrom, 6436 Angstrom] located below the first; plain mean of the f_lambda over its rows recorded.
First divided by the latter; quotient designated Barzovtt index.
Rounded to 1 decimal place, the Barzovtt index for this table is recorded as 11.8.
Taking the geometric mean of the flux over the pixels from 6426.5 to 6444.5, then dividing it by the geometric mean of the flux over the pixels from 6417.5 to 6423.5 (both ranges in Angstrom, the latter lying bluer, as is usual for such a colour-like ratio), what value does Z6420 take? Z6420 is 1.009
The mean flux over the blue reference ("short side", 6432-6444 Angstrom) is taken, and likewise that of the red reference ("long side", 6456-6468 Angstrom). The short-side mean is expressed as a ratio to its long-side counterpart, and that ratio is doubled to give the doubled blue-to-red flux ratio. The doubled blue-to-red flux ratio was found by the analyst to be 2.01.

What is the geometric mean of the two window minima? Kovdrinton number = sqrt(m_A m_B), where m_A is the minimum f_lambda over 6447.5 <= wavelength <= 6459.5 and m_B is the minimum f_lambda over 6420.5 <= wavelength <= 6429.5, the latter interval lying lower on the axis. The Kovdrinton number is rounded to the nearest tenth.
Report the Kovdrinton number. 39.6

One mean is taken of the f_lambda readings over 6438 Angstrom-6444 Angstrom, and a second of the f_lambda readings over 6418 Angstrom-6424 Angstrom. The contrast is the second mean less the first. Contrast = 1.6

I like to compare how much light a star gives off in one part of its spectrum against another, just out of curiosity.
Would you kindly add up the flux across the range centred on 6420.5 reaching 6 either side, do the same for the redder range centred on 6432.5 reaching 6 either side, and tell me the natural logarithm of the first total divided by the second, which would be -0.01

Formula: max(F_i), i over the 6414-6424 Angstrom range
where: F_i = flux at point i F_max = 43.6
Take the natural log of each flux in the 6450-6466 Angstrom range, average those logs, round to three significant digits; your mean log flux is 3.71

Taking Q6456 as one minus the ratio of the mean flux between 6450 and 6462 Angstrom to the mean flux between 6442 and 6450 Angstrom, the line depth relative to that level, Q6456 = 0.02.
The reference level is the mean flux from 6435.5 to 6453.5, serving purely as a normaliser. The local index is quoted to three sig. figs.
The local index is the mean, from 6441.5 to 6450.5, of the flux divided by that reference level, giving 1.03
